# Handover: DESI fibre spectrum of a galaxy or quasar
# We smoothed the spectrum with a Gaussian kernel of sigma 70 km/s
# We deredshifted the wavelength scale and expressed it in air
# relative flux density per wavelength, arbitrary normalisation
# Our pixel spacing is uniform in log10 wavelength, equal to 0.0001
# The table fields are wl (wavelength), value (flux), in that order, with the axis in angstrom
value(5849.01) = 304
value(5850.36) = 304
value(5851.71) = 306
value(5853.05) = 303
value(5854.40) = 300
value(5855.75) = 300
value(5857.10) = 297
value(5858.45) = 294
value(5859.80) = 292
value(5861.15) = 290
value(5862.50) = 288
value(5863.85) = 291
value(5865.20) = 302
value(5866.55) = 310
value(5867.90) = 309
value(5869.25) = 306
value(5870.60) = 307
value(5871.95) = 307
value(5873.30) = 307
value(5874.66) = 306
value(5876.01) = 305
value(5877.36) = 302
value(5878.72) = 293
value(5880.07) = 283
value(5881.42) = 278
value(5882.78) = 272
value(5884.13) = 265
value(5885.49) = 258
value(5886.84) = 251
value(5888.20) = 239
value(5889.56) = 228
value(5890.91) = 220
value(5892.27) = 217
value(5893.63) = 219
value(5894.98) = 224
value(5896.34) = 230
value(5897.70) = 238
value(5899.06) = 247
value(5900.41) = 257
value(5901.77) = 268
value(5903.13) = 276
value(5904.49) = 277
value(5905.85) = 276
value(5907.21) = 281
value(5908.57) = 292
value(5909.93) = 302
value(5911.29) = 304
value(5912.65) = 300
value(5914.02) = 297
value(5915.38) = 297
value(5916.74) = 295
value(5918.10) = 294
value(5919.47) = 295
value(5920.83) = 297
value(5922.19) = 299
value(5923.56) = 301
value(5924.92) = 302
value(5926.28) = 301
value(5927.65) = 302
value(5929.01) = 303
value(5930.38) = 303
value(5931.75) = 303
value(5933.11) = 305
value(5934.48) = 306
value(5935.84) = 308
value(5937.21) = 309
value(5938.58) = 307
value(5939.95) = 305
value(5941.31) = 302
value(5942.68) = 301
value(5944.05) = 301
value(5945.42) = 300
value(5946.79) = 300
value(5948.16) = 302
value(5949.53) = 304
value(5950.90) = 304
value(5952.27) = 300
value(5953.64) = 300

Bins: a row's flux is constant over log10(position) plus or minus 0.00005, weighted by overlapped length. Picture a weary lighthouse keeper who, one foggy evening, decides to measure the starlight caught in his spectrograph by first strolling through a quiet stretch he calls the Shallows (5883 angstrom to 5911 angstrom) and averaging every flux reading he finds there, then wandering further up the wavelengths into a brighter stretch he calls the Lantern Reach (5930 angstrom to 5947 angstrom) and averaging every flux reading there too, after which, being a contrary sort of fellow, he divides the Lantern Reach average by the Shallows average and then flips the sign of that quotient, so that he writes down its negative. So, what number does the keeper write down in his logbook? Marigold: -1.20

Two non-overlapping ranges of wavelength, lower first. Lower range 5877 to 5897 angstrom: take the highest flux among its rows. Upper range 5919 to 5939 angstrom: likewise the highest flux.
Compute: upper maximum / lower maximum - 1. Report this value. 0.023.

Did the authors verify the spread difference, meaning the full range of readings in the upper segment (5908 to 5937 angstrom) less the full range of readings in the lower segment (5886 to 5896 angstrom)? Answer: -18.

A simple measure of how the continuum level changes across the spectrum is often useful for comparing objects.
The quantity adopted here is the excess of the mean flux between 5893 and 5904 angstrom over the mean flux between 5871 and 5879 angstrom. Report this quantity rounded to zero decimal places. -58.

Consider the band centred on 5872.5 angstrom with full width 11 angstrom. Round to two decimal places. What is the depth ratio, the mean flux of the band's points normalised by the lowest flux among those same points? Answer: 1.01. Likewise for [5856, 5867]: 1.03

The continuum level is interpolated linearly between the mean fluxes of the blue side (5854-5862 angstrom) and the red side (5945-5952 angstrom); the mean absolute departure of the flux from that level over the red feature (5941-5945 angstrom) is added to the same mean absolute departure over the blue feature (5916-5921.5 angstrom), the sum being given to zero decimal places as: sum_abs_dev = 5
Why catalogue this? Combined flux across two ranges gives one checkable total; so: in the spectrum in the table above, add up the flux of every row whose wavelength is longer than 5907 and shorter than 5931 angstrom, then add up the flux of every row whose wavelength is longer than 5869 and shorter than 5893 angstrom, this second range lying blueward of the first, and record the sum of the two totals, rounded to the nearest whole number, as 10309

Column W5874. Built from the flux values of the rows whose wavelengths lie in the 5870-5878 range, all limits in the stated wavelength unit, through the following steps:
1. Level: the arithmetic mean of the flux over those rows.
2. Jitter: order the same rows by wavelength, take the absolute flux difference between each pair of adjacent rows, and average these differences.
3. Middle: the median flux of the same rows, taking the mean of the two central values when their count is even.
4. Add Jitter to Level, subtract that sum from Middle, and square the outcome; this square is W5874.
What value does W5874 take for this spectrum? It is 0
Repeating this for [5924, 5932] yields 0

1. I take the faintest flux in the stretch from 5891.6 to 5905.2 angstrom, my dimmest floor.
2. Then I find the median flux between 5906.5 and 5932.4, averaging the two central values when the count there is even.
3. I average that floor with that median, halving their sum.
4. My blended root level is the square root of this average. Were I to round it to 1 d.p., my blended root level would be 16.1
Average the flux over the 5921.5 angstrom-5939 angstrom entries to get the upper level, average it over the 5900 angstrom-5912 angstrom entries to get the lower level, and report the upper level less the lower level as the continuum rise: 22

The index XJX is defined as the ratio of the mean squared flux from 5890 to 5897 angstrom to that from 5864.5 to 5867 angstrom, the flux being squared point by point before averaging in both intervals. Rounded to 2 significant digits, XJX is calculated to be 0.53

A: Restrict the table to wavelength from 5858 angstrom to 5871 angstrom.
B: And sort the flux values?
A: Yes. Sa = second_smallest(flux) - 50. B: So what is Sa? 240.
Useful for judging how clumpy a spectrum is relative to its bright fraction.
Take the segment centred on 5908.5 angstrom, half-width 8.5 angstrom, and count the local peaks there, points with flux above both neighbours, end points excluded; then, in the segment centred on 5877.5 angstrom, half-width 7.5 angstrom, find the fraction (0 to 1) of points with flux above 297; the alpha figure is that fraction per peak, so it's 0.27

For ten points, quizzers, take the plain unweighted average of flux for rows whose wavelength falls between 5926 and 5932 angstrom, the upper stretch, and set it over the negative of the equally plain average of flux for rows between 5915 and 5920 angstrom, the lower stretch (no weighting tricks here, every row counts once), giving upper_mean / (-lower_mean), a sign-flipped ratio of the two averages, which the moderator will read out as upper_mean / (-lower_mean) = -1.0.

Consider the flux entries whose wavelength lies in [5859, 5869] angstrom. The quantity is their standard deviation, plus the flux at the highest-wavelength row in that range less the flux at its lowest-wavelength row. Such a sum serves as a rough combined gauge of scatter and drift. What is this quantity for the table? 26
